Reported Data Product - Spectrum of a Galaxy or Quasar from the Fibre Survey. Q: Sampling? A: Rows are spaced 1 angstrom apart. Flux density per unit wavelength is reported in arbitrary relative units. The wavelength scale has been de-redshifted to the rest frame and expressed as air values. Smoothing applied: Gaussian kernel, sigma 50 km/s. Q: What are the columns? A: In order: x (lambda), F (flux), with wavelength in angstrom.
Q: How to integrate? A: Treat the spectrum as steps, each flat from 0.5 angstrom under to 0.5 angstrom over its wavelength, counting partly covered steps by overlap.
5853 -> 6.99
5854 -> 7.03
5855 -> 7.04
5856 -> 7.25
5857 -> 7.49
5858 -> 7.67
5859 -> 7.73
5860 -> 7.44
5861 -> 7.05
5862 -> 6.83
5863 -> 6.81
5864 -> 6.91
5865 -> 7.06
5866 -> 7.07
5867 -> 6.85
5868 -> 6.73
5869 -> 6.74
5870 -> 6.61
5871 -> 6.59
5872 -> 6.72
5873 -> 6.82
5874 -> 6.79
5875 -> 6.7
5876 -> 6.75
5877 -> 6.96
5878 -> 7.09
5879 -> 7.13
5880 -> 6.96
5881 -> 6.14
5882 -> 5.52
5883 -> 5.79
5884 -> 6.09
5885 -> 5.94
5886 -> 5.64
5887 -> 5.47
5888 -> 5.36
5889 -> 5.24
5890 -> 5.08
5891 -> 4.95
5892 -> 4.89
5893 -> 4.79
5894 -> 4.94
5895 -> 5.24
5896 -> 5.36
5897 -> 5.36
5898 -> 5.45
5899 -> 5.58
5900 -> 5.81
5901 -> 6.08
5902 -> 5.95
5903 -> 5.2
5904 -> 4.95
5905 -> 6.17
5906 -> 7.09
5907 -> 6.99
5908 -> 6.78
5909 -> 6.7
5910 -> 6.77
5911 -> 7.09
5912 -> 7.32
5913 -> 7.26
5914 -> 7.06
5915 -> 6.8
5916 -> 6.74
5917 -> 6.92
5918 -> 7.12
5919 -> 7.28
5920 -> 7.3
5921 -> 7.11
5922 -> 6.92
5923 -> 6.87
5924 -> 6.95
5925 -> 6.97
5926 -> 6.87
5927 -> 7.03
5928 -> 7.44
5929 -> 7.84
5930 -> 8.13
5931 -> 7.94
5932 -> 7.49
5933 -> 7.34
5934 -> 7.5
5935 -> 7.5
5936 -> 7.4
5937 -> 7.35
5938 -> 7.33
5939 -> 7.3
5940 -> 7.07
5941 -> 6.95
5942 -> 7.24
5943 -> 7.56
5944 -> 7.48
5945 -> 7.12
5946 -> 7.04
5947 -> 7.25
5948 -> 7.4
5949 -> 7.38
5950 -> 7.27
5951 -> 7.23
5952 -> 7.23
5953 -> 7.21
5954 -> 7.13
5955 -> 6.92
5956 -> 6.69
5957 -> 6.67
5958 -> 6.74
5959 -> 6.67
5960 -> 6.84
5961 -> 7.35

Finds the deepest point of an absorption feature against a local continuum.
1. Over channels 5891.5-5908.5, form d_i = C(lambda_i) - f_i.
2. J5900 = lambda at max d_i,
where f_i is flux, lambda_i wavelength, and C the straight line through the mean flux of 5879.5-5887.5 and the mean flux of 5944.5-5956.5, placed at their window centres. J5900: 5904 angstrom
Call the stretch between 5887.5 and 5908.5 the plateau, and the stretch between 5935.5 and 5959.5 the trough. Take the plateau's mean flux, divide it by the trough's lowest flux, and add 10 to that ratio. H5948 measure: 10.84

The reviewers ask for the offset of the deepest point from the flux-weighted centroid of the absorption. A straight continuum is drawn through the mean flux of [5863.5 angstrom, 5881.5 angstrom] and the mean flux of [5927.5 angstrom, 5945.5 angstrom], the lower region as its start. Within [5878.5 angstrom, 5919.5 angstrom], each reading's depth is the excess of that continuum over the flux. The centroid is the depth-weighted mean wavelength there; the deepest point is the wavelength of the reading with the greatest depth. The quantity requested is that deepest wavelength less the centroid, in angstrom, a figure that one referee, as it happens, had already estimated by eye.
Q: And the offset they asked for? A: -2.0 angstrom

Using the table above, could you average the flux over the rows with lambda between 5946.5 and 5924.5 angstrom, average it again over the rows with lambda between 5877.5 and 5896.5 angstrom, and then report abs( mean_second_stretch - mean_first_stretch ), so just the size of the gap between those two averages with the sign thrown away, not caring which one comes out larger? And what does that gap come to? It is 1.7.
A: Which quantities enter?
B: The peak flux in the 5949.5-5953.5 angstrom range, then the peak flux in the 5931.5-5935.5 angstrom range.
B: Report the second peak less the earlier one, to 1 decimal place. 0.2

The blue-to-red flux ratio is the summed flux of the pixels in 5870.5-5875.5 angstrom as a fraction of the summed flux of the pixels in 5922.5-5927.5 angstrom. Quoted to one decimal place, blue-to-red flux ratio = 1.0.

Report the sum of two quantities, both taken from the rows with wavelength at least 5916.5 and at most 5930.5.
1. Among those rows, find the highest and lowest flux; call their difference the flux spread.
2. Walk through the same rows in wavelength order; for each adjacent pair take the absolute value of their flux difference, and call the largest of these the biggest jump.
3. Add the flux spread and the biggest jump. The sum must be 1.7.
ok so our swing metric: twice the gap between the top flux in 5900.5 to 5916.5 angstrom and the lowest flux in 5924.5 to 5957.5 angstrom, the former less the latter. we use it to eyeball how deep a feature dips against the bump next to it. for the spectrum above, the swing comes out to 1.3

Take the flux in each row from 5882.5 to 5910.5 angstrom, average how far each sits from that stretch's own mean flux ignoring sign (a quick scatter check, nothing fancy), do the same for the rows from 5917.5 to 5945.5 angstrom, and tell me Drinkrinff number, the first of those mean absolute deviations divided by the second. 2.27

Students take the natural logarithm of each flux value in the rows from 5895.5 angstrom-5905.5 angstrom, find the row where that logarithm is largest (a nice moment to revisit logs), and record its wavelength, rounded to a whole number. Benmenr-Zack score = 5905 angstrom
